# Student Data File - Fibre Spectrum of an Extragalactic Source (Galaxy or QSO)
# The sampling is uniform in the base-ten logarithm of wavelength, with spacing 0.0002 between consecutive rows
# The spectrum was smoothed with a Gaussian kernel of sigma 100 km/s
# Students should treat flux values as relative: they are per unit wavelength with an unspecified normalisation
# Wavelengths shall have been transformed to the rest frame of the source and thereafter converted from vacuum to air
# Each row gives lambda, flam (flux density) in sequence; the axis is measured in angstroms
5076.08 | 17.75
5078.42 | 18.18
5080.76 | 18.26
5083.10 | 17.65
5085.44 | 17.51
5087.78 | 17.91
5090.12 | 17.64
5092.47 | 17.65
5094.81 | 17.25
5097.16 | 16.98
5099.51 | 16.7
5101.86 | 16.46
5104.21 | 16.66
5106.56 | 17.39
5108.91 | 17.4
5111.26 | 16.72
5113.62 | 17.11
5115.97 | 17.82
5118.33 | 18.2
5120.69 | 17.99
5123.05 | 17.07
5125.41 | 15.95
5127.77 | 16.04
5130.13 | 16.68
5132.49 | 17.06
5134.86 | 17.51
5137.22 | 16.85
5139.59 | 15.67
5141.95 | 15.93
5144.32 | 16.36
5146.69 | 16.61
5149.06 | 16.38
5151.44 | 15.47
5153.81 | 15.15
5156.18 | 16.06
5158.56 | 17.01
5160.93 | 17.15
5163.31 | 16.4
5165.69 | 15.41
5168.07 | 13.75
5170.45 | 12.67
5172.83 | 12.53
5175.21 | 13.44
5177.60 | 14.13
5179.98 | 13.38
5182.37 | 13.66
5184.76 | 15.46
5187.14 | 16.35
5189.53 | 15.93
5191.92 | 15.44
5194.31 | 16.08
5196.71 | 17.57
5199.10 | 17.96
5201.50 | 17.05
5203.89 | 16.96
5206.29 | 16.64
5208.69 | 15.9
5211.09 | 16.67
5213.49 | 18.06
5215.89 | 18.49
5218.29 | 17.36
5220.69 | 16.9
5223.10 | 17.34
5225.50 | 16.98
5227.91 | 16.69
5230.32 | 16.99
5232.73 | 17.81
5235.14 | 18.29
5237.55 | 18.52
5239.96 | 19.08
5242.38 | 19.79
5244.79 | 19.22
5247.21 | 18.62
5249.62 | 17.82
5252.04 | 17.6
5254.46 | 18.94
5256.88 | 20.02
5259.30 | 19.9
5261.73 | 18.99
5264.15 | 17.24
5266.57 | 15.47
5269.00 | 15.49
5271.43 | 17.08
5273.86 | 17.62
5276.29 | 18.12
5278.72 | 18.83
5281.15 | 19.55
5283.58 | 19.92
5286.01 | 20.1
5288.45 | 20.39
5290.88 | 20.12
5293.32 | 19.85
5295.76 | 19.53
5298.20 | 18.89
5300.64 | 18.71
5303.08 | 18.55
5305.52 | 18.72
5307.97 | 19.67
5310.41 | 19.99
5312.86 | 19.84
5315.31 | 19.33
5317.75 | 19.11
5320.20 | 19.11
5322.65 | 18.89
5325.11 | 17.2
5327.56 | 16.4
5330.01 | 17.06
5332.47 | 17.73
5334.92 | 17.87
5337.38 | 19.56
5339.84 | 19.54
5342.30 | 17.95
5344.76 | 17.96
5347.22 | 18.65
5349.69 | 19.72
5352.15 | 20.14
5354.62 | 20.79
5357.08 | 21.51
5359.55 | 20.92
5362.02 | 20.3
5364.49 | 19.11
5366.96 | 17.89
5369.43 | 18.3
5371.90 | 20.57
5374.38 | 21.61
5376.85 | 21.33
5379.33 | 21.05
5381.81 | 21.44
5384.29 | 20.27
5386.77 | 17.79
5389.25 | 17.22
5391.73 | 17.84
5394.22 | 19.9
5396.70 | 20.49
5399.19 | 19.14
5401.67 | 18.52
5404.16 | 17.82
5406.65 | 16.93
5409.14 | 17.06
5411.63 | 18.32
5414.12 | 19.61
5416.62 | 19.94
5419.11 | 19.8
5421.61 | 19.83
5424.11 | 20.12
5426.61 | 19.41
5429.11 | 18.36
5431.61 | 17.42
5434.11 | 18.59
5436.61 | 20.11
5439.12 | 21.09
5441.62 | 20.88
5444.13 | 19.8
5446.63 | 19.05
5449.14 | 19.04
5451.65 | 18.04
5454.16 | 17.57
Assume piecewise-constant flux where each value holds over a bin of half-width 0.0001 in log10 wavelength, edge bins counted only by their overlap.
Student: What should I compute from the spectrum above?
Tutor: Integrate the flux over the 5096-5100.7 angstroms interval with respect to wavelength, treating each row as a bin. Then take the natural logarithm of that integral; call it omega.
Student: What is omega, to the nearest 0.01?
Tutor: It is 4.37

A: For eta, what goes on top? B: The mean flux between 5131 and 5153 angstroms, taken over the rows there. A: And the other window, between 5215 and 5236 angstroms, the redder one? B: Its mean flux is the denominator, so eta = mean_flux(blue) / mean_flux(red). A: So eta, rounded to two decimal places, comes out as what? 0.94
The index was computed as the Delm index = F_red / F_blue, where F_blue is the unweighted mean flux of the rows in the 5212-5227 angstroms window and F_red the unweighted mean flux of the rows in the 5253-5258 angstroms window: 1.11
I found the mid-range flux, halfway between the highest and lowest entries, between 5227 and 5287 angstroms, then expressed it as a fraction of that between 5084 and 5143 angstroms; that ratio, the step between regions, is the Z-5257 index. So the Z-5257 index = 1.05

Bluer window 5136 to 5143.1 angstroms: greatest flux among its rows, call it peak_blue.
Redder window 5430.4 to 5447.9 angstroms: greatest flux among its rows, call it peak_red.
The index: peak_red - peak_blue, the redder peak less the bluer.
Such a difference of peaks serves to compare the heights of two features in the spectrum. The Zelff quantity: 4.2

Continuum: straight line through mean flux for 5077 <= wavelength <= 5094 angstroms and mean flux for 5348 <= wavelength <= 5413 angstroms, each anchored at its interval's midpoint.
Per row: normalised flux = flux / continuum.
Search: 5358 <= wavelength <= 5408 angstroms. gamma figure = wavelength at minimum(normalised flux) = 5406.65 angstroms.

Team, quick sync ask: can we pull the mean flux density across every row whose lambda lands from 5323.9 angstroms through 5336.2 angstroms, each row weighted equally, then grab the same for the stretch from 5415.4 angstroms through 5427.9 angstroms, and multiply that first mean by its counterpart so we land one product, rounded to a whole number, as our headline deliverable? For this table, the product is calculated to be 342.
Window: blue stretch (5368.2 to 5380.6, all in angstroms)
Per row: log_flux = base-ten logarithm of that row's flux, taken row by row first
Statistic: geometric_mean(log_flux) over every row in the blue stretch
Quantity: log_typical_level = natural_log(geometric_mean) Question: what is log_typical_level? 0.272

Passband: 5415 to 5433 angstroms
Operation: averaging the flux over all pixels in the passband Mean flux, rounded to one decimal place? 19.3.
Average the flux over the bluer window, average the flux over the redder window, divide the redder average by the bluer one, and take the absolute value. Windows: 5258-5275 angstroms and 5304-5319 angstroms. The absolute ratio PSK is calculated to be 1.12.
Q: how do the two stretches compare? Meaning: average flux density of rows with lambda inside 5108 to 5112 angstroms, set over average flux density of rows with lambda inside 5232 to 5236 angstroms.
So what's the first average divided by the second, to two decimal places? 0.95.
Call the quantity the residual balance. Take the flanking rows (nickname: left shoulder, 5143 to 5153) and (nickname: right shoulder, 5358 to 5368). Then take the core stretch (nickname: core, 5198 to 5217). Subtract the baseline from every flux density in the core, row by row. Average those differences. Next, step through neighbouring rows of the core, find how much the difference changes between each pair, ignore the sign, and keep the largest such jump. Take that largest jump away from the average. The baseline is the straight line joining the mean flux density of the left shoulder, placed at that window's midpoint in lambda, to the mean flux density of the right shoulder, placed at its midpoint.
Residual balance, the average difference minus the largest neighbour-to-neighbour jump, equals -1.3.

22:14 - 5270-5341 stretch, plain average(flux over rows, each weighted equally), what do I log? 18.9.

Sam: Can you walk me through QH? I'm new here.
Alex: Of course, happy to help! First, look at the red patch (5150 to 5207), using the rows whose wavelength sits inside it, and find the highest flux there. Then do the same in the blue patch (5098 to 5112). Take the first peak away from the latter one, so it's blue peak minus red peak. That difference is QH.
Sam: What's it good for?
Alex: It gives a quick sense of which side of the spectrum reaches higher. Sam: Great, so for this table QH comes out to -1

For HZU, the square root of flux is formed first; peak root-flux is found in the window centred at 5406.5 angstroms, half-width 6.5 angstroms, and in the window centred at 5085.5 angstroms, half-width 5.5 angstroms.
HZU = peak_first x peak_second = 18.4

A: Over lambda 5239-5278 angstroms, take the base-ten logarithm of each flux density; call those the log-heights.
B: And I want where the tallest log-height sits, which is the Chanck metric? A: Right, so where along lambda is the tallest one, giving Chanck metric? 5256.88 angstroms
